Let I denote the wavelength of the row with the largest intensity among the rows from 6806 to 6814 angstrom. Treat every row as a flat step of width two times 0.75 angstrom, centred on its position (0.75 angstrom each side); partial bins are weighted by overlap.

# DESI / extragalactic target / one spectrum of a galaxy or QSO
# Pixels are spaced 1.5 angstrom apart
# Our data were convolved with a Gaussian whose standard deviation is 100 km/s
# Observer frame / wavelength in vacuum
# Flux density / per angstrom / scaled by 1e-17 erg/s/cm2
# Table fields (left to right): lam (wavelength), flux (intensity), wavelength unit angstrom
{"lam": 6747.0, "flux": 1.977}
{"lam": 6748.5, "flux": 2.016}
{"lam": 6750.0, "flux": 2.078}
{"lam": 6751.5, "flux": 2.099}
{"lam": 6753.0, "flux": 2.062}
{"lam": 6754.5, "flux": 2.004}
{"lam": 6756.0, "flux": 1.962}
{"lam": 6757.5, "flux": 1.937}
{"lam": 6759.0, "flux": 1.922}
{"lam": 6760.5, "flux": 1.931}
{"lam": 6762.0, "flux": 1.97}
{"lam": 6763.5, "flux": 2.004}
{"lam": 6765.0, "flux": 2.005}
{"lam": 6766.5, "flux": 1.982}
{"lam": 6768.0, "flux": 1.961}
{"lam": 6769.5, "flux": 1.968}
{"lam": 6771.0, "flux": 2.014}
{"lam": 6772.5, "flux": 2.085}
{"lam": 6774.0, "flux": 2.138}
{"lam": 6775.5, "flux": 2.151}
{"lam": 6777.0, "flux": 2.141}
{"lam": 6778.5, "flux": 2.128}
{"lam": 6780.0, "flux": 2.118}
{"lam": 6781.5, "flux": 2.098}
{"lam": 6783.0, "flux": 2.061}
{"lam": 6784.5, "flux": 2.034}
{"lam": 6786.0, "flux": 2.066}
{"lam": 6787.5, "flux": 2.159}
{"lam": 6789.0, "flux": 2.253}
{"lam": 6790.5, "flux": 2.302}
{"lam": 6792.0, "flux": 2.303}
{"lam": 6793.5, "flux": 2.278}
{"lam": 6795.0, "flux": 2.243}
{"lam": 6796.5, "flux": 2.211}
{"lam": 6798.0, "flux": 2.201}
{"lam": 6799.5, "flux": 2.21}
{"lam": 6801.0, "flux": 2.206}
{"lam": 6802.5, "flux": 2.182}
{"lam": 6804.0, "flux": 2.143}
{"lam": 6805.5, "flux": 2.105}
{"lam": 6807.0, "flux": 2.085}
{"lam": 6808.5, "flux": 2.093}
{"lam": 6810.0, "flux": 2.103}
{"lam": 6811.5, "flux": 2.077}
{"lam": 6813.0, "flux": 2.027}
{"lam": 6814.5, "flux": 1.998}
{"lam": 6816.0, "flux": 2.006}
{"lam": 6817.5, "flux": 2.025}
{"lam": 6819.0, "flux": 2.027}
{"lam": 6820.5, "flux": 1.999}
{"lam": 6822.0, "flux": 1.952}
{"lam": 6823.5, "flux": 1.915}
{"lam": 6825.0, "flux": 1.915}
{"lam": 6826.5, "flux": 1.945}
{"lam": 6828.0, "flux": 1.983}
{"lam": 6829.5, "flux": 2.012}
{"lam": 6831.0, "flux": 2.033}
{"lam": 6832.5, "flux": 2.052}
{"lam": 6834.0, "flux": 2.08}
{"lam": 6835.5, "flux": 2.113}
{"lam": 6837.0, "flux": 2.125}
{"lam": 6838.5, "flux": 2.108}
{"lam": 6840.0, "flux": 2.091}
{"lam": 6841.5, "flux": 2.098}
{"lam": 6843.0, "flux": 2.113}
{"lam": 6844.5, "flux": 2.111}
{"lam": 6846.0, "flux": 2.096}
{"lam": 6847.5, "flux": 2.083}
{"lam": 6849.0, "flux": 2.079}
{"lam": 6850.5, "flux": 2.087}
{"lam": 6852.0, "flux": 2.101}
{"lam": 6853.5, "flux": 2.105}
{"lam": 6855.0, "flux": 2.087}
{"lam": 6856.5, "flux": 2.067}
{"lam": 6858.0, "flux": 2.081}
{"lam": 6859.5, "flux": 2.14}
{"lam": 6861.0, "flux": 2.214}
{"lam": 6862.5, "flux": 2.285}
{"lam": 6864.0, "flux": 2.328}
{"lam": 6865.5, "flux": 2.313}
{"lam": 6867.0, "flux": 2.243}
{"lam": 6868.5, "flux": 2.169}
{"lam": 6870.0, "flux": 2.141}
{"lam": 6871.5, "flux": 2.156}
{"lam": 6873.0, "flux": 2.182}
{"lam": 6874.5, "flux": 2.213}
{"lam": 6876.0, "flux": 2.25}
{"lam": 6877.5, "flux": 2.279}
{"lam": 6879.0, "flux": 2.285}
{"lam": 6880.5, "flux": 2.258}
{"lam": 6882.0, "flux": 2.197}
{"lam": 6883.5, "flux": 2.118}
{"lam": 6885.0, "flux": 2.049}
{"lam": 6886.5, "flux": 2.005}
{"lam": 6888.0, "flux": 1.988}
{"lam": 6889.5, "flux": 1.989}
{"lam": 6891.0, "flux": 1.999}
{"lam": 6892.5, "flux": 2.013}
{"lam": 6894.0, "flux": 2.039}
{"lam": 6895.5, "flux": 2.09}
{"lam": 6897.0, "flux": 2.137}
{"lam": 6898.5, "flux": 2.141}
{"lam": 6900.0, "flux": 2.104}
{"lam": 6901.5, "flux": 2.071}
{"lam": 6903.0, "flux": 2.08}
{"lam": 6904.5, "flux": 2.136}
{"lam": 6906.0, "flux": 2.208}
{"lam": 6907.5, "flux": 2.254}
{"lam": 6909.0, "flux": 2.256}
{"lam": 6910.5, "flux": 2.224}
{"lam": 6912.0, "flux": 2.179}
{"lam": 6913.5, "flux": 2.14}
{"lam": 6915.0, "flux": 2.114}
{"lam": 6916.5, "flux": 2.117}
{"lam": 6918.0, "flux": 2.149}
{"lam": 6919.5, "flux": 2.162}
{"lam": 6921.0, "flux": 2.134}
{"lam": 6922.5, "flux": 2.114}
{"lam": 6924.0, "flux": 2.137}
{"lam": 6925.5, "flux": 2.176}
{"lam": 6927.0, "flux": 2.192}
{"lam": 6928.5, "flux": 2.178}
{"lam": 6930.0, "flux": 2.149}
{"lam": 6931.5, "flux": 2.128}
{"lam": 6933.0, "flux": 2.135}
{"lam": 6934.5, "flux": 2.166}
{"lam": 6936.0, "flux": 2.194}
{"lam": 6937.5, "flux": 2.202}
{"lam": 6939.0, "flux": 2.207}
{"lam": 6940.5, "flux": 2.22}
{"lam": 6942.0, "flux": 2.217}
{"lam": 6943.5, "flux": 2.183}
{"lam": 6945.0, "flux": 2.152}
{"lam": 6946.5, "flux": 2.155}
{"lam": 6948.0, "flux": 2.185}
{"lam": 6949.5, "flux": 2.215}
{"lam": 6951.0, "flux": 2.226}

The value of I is 6810.0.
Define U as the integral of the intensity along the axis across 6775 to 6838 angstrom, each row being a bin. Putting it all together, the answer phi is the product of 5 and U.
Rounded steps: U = 132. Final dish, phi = 661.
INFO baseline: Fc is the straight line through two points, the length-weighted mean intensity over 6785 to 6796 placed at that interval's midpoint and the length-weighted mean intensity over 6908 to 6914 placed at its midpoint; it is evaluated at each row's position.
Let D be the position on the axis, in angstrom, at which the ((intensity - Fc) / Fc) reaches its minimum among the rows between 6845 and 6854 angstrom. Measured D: 6849.0 angstrom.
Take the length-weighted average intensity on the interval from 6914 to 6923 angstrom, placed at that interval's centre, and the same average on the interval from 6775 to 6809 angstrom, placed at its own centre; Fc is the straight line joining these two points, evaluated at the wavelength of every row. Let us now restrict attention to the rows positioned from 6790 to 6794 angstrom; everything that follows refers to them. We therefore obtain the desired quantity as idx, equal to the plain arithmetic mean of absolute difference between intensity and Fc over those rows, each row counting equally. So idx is 0.13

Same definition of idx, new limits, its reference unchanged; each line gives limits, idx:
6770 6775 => 0.09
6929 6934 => 0.01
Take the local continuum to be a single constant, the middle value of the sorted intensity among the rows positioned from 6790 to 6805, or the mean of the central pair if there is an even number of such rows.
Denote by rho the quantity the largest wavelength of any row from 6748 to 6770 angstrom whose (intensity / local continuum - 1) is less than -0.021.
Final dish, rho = 6769.5 angstrom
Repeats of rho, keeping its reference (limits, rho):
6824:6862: 6859.5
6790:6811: 6810.0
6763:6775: 6774.0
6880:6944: 6933.0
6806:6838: 6837.0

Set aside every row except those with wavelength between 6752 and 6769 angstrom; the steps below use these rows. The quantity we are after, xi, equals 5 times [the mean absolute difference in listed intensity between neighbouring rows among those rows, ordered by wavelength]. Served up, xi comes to 0.13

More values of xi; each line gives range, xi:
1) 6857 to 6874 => 0.24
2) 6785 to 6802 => 0.18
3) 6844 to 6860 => 0.08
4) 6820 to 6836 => 0.14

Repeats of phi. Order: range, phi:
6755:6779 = 242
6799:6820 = 219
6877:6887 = 109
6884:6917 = 347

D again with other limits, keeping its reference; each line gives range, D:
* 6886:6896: 6888.0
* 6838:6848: 6847.5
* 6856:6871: 6856.5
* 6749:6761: 6759.0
